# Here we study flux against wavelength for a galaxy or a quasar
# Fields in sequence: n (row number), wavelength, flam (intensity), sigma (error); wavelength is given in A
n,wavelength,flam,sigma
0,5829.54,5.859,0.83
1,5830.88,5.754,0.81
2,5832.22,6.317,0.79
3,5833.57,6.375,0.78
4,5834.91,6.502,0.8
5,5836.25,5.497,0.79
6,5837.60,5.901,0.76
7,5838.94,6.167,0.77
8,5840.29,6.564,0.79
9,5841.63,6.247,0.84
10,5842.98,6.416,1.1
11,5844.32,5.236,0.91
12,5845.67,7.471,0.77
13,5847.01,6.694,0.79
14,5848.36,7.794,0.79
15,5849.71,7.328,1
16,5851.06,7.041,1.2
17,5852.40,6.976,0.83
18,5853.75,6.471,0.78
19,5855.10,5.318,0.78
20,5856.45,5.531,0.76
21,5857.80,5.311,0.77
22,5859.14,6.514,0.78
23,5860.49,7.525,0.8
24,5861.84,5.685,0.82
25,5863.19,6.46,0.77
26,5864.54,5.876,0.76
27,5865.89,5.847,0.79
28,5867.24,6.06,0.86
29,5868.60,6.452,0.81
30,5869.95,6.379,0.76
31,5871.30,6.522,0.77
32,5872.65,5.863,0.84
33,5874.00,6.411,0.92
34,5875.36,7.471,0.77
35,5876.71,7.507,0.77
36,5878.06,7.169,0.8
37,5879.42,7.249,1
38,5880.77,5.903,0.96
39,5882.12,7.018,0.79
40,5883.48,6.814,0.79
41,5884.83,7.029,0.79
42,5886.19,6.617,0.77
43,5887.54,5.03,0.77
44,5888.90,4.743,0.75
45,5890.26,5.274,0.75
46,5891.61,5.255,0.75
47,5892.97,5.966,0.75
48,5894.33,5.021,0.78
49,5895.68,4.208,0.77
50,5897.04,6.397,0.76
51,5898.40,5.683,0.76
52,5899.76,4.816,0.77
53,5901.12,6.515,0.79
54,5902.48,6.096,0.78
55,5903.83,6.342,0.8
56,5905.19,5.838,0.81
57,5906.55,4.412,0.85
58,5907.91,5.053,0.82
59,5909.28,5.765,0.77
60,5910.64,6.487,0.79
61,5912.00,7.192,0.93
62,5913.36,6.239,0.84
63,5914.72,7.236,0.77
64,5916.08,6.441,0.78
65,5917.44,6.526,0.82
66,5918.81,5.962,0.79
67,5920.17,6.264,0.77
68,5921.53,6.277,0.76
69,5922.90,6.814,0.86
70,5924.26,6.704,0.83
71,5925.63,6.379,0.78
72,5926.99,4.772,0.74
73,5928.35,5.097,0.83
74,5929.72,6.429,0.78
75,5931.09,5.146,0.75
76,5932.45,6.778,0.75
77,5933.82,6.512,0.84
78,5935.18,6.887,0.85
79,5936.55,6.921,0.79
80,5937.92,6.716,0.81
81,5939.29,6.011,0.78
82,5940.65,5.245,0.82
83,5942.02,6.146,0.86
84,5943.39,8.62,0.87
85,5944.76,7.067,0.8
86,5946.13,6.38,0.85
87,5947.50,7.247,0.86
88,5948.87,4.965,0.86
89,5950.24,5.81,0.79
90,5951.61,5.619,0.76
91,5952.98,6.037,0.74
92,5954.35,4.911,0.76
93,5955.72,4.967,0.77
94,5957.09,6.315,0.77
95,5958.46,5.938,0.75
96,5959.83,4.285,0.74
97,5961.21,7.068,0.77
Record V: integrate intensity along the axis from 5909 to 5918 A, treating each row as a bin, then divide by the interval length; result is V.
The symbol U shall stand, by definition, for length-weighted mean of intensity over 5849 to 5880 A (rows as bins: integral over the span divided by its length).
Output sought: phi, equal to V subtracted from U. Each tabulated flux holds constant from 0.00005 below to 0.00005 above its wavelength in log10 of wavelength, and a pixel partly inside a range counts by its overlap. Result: -0.1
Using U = 6.47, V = 6.60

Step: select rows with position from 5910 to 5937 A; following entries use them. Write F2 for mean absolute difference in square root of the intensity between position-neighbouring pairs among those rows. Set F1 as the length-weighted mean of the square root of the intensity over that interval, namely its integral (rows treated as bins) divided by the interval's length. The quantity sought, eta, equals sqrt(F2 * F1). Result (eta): 0.572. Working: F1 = 2.52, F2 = 0.130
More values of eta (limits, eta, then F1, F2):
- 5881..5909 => 0.622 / 2.38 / 0.162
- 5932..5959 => 0.636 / 2.49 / 0.162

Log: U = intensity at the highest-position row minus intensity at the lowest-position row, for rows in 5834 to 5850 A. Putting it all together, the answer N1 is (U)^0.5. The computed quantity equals 0.91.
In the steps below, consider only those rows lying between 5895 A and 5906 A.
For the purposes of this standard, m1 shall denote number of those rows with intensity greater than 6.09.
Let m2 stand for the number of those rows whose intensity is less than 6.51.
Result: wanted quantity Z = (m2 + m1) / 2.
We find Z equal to 5.5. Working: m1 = 4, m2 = 7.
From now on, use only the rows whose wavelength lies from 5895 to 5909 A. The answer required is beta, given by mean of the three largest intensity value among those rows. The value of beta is 6.42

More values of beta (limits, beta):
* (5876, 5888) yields 7.31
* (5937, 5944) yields 7.16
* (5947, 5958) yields 6.53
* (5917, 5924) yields 6.54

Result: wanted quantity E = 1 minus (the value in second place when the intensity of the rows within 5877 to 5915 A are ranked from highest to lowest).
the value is -6.24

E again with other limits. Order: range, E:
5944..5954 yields -6.07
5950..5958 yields -5.04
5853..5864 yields -5.51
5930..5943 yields -5.89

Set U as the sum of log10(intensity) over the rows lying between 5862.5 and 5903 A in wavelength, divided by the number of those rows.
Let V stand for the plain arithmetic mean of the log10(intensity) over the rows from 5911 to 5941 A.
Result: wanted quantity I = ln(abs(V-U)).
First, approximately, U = 0.783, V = 0.797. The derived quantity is -4.27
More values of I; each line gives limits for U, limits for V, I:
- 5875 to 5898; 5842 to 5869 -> -3.90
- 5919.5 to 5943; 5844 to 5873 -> -4.30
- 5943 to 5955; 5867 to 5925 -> -5.01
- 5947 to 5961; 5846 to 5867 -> -2.81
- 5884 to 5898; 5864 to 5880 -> -2.58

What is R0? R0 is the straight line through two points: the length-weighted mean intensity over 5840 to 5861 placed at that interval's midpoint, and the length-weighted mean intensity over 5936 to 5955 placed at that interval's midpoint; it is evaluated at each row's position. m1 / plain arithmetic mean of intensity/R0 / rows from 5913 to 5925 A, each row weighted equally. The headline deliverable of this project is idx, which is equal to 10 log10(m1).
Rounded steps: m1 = 1.03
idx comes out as 0.1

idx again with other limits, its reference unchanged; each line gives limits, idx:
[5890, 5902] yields -0.7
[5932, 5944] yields 0.2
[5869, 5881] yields 0.2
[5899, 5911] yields -0.5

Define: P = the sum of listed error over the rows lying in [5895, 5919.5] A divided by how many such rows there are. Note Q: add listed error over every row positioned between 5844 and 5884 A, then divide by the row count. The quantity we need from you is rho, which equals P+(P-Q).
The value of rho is 0.77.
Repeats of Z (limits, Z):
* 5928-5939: 4.5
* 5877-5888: 4.0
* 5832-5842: 6.5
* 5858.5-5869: 5.0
